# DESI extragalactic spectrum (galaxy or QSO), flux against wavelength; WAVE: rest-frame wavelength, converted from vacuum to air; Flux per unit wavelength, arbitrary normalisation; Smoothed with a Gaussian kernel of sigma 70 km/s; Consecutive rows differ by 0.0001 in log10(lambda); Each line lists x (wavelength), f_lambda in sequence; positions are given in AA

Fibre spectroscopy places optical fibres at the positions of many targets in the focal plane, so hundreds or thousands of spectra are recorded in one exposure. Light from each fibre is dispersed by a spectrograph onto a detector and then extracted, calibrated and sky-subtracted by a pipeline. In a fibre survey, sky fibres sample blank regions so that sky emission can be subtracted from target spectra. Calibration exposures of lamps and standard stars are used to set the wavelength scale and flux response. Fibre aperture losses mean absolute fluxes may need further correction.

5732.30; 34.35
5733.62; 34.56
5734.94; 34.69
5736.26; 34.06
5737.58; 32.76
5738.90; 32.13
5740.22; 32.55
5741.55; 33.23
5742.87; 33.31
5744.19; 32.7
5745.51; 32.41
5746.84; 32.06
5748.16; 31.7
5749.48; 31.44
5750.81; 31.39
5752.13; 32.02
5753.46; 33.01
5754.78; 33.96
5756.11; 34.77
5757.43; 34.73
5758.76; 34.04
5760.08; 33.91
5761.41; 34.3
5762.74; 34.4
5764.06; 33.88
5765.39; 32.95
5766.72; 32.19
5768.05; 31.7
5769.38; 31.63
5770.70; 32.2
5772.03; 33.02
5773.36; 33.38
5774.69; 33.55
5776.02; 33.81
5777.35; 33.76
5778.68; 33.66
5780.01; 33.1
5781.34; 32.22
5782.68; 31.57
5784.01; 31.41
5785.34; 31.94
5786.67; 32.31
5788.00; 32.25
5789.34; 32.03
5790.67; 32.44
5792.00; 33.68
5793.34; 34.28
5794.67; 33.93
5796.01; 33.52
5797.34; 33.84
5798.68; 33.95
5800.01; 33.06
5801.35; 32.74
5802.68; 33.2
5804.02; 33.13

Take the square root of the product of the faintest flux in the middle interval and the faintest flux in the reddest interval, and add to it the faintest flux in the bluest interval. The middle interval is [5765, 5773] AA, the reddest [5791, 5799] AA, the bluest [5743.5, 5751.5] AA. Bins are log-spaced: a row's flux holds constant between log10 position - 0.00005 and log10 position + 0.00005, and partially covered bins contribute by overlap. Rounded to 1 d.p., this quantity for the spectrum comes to 64.0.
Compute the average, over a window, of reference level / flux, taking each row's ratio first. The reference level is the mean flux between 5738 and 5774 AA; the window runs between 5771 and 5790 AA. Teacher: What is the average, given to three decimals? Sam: 1.007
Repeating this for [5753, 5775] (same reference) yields 0.987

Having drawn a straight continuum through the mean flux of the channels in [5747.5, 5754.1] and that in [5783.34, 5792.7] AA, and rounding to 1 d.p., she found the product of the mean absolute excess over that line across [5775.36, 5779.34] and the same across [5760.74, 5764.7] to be 3.4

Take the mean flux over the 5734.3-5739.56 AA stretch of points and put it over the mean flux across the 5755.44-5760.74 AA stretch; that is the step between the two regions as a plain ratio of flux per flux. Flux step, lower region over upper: 0.97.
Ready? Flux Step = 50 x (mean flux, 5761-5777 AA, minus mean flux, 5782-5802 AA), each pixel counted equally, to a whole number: 11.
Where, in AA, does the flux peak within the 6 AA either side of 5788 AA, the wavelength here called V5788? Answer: 5793.34 AA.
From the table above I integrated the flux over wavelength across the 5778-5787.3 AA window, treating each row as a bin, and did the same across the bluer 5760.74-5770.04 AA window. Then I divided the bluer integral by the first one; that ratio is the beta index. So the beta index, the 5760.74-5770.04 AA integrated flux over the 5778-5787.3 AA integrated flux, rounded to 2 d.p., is 1.02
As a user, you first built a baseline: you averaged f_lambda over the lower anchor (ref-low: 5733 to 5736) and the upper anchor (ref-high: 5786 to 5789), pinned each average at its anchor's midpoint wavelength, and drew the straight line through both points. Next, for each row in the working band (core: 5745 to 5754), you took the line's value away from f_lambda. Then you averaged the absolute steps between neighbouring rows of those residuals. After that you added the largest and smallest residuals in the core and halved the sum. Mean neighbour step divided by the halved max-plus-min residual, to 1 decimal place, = -0.3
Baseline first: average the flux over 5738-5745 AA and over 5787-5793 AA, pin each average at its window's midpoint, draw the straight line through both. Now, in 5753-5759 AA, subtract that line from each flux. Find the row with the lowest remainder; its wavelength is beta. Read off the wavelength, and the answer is 5753.46 AA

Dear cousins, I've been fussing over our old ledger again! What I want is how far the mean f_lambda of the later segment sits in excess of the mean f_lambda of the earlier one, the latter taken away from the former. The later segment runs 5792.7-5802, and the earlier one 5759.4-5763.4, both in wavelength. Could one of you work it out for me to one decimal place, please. -0.6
